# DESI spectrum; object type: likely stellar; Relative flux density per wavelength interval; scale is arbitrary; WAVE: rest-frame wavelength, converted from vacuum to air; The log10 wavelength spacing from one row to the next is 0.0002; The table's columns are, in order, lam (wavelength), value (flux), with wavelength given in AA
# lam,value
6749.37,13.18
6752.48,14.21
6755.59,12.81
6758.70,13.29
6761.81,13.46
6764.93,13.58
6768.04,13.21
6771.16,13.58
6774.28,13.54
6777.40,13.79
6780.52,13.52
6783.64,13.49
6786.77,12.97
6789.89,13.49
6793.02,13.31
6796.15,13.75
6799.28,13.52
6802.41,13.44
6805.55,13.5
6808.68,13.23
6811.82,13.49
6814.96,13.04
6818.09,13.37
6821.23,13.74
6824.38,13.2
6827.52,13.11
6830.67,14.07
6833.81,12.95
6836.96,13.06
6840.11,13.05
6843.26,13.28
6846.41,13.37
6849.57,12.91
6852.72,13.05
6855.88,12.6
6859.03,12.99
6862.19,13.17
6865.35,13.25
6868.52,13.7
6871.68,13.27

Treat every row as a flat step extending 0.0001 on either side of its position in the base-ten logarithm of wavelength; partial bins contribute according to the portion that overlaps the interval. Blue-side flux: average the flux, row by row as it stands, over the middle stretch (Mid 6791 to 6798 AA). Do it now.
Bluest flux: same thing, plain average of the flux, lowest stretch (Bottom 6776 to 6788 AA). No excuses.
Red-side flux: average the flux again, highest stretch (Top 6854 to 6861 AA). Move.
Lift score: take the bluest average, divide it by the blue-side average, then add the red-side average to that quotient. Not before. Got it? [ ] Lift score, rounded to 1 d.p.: 13.8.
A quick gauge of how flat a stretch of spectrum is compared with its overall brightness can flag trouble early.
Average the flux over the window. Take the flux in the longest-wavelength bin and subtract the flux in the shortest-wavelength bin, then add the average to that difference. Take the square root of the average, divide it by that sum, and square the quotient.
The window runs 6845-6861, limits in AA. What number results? 0.082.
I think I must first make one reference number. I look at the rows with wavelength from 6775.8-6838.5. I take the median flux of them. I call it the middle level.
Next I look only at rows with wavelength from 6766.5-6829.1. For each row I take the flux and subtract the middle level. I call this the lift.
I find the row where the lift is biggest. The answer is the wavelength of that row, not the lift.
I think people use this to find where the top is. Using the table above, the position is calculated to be 6777.40 AA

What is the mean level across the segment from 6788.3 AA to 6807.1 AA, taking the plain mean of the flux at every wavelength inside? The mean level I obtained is 13.50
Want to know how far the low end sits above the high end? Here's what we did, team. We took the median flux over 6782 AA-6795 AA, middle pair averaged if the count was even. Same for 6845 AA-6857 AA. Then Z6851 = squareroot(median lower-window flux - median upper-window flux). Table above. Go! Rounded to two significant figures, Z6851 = 0.65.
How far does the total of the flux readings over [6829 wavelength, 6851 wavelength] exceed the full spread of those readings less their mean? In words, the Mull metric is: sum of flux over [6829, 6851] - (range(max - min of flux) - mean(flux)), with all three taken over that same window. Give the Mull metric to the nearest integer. 105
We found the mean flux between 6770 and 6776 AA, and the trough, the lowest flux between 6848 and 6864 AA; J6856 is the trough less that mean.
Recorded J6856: -1.0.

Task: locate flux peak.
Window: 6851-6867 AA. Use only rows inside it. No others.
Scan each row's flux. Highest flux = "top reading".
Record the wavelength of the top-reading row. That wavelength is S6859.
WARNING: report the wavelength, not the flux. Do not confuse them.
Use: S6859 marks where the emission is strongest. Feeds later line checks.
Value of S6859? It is 6865.35 AA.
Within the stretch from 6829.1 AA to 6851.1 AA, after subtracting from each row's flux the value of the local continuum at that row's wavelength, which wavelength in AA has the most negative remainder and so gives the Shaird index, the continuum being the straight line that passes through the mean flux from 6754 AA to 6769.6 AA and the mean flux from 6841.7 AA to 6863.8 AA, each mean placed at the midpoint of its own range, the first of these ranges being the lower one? 6849.57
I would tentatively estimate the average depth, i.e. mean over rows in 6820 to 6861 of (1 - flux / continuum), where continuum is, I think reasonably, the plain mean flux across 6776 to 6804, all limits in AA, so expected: 0.022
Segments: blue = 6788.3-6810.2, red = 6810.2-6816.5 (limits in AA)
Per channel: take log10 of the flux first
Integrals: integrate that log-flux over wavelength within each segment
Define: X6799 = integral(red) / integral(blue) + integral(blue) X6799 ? 25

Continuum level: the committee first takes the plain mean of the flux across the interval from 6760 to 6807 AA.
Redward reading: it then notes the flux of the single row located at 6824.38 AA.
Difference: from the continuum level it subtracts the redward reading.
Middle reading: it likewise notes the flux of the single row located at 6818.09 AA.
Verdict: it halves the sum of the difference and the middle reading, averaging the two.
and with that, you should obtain 6.82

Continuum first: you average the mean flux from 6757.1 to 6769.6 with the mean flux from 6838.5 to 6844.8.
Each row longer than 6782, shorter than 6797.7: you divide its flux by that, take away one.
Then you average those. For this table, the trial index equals 0.010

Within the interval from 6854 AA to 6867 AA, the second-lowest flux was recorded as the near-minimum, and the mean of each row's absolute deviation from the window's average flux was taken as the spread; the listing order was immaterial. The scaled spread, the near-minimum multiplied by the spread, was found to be 2.7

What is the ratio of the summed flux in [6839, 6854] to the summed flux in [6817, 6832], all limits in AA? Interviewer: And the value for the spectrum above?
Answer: 0.973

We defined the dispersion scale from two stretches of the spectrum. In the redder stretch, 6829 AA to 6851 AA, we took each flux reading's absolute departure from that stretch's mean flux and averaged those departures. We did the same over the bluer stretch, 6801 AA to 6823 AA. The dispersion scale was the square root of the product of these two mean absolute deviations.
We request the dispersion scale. 0.214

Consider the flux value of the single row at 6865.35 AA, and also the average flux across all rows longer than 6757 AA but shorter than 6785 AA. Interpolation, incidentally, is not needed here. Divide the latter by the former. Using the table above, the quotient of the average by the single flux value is 1.02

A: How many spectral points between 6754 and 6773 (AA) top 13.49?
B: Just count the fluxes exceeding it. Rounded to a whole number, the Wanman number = 2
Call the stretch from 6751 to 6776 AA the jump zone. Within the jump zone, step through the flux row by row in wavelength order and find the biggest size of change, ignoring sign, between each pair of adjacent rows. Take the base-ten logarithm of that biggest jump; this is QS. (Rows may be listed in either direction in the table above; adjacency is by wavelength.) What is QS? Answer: 0.15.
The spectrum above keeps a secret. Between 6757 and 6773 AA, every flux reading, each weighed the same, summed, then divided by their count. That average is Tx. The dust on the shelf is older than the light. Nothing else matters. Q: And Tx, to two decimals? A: 13.42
